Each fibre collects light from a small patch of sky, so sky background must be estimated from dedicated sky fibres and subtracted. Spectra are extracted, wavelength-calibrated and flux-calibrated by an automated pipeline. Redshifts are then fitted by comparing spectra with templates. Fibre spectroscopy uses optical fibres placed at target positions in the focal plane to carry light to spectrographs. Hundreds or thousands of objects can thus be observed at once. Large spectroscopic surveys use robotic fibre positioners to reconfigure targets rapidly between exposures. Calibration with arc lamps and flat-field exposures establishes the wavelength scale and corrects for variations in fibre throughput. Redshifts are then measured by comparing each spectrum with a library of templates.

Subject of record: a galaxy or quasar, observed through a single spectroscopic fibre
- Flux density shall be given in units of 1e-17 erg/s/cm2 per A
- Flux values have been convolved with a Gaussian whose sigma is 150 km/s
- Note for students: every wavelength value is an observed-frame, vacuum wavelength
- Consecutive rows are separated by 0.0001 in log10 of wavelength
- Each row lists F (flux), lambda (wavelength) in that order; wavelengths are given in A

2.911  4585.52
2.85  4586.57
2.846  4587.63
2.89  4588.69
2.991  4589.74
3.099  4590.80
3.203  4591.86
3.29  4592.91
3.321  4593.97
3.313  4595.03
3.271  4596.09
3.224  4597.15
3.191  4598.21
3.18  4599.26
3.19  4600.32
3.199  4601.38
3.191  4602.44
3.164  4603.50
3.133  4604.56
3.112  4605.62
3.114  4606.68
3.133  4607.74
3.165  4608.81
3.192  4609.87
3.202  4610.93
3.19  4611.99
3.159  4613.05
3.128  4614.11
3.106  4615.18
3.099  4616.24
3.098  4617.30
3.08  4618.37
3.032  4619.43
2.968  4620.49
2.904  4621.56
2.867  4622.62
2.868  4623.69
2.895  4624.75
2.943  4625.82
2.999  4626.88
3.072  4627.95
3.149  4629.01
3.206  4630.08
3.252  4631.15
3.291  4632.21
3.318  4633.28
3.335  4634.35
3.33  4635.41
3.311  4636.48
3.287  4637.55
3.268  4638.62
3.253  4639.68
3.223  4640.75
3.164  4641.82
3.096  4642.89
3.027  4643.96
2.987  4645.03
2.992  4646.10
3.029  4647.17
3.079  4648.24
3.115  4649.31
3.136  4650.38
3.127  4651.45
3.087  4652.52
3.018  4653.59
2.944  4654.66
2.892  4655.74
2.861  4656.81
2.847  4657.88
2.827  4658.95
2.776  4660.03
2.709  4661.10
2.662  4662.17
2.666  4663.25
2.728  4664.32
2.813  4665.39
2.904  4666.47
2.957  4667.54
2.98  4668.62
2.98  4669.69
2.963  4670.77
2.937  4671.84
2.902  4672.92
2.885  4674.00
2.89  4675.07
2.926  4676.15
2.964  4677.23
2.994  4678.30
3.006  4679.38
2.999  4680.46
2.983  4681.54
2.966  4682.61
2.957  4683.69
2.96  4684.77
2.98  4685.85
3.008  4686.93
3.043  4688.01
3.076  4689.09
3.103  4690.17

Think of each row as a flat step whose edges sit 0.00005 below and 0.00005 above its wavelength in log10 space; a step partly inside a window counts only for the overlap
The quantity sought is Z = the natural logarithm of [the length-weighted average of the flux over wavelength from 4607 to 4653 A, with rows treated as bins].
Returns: 1.14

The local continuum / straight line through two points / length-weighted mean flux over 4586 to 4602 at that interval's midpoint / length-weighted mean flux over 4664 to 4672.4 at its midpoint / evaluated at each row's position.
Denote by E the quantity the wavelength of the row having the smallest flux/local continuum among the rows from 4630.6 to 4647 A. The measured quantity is 4645.03 A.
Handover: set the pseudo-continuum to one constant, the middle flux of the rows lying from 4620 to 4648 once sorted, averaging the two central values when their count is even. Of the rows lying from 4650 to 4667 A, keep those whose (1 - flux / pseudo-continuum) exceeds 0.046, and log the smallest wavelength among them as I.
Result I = 4654.66 A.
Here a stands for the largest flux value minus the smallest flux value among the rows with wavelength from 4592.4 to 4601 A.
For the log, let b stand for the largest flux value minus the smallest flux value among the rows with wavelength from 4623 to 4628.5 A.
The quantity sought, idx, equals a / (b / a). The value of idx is 0.10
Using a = 0.14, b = 0.20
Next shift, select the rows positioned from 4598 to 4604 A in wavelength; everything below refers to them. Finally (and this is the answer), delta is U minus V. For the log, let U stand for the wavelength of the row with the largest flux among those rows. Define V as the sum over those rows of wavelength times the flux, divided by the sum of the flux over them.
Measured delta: 0.5 A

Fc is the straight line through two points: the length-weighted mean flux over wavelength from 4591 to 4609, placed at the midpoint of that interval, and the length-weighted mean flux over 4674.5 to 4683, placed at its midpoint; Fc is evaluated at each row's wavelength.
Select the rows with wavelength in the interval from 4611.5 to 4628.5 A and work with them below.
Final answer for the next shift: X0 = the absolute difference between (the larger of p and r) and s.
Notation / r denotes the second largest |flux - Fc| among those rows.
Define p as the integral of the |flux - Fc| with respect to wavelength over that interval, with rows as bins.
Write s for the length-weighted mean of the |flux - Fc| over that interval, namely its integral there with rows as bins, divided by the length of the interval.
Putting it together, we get 1.9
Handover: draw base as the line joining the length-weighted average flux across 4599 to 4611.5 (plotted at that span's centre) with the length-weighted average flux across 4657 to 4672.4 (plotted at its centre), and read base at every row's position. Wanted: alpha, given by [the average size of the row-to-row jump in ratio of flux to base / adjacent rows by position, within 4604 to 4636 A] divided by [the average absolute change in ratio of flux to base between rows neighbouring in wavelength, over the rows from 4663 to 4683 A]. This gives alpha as 0.9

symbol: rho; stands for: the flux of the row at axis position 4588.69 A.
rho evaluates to 2.89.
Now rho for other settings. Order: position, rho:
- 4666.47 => 2.904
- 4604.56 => 3.133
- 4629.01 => 3.149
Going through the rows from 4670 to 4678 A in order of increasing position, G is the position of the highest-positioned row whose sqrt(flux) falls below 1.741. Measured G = 4677.23 A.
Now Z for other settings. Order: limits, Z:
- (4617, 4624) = 1.09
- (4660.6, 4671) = 1.04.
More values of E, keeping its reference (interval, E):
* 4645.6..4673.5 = 4662.17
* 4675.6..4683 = 4676.15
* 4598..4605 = 4604.56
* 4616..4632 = 4622.62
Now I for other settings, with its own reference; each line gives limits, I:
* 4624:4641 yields 4624.75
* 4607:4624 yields 4620.49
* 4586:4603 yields 4586.57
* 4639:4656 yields 4654.66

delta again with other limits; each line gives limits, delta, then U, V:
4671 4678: 2.7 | 4677.23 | 4674.5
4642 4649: -2.7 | 4642.89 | 4645.6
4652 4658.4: -2.6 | 4652.52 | 4655.1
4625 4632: 2.6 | 4631.15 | 4628.5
